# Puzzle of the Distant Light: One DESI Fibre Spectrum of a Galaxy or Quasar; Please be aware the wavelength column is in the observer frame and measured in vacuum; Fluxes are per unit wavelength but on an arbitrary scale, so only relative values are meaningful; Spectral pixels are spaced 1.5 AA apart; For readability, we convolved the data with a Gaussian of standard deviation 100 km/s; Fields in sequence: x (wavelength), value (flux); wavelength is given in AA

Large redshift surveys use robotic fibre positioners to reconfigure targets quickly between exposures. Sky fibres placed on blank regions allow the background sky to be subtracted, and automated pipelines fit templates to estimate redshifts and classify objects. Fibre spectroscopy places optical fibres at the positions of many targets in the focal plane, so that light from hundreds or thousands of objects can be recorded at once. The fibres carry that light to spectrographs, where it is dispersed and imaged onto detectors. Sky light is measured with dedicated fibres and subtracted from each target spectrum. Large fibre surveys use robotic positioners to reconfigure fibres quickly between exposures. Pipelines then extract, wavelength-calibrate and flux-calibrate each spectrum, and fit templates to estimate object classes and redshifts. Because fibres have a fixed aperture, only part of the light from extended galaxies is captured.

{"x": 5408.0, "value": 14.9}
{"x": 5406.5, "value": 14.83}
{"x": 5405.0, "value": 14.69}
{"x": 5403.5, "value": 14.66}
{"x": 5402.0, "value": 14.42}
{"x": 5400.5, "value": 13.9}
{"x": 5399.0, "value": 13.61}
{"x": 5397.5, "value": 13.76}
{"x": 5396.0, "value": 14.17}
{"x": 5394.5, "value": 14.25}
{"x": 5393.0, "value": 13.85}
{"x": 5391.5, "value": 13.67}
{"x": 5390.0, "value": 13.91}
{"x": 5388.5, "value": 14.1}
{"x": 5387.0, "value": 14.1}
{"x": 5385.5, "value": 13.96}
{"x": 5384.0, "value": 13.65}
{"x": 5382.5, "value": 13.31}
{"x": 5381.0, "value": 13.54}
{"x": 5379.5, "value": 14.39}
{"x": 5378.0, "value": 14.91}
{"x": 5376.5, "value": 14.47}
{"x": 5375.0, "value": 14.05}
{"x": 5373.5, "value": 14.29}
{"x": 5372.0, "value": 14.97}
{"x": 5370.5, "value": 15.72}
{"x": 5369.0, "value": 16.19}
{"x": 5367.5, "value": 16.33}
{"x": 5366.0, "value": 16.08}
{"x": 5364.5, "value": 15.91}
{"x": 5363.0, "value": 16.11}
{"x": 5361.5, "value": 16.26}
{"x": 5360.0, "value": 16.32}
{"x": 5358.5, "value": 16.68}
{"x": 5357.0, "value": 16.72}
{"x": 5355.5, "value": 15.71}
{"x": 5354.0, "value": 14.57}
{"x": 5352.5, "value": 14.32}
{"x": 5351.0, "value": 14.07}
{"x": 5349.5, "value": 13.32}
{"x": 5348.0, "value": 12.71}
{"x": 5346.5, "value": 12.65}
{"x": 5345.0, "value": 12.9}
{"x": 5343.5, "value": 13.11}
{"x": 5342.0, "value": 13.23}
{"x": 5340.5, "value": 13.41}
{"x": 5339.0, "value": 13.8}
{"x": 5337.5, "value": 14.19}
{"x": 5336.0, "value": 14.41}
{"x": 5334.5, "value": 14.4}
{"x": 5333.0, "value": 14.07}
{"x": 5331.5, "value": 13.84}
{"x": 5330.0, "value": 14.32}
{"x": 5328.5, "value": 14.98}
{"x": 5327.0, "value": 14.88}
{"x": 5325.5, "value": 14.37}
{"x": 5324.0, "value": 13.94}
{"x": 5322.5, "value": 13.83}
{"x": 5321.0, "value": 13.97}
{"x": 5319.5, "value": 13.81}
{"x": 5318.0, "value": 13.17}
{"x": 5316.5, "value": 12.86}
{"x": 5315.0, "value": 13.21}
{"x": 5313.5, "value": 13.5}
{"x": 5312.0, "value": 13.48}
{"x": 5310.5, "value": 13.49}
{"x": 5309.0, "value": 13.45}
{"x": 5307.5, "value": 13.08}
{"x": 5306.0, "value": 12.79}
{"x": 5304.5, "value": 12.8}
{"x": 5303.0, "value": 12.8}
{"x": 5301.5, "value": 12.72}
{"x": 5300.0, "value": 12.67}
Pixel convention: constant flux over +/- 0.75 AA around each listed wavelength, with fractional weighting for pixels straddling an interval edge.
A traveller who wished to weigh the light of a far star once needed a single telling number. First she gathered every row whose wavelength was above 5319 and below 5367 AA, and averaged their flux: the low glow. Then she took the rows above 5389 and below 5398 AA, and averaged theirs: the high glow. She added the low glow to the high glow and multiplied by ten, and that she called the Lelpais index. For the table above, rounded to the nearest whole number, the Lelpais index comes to 284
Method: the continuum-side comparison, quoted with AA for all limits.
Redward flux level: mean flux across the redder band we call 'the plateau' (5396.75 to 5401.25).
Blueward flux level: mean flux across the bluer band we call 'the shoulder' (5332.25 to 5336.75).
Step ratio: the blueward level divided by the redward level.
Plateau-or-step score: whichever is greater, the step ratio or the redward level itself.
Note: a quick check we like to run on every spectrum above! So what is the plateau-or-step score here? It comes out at 13.8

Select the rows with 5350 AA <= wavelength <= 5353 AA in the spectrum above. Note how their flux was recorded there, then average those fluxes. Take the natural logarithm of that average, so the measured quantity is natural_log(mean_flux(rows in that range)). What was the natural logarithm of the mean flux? 2.65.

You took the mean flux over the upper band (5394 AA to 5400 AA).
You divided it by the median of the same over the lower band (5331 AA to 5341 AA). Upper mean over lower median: 0.99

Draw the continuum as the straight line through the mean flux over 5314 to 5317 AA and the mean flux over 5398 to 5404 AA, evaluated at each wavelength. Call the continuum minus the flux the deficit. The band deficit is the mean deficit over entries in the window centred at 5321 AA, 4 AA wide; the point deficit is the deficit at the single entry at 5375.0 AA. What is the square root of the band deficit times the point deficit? 0.43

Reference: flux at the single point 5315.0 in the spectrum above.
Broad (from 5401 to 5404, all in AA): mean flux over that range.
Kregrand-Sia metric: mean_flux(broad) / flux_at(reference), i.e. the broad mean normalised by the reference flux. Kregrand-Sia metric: 1.10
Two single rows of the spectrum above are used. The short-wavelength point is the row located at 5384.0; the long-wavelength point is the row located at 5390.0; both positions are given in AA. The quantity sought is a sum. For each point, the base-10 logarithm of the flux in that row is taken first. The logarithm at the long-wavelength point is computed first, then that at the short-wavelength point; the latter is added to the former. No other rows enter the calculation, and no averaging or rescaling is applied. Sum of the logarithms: 2.28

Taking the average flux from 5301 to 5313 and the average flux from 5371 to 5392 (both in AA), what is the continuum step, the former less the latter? -1.0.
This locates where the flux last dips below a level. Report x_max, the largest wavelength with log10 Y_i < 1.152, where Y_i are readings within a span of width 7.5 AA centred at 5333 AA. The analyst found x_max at 5333.0 AA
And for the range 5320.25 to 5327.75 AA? 5324.0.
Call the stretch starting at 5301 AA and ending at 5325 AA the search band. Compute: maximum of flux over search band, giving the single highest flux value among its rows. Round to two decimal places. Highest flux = 13.97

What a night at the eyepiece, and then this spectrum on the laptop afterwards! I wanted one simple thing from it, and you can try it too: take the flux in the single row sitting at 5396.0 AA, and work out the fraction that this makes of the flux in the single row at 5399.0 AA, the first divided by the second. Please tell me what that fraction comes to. 1.04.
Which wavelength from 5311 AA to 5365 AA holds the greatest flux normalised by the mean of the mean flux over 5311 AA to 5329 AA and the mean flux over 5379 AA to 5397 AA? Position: 5357.0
